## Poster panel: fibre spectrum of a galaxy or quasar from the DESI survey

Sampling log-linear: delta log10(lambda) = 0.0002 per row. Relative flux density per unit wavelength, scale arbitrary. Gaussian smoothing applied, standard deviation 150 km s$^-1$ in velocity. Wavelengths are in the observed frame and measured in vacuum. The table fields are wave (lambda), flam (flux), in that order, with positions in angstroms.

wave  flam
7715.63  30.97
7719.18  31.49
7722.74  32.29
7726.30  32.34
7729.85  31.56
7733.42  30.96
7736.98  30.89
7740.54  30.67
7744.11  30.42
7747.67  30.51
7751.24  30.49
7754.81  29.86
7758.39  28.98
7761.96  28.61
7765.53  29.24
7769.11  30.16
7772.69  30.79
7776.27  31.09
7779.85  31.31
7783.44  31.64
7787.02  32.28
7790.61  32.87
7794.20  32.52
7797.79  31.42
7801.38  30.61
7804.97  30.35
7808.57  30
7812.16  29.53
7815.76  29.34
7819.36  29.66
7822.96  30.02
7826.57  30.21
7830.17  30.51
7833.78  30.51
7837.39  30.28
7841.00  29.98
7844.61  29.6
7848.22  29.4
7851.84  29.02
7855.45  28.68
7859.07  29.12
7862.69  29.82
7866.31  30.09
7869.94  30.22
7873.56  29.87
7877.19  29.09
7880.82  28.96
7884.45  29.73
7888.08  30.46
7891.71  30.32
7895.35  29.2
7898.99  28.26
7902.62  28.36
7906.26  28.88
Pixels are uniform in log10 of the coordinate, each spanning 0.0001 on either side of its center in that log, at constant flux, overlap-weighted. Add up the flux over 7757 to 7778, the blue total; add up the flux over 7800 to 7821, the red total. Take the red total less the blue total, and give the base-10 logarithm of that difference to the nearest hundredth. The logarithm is -0.21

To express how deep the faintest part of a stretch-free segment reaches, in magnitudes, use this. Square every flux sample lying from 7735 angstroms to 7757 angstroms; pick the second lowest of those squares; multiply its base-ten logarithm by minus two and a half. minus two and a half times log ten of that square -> -7.42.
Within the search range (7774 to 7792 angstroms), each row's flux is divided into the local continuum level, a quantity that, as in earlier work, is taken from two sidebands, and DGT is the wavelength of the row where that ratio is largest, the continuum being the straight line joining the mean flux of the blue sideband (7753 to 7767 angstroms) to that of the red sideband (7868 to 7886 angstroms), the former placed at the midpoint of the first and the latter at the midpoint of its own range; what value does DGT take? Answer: 7776.27 angstroms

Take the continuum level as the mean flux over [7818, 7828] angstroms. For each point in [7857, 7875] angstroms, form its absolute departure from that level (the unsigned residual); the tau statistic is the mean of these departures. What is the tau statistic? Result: 0.3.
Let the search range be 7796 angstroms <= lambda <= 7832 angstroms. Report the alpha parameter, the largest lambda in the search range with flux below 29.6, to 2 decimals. 7815.76 angstroms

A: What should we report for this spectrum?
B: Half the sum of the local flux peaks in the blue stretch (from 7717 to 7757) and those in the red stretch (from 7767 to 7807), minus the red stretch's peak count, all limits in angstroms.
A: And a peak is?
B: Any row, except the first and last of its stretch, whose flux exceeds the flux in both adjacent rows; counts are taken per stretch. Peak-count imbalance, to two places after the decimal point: 0.50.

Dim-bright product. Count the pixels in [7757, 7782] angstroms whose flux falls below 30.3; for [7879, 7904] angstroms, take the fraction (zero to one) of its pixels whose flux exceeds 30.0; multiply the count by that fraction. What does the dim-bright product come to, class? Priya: 1.14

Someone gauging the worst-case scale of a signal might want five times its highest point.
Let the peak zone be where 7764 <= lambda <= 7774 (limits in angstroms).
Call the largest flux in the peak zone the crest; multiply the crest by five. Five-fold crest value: 154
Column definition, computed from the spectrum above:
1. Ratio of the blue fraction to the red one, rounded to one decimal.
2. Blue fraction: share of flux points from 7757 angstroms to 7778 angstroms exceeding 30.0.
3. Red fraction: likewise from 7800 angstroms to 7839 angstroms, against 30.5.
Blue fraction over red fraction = 1.8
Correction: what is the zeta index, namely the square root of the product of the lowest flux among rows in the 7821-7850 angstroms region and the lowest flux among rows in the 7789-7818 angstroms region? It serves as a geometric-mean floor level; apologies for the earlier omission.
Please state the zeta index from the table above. 29.4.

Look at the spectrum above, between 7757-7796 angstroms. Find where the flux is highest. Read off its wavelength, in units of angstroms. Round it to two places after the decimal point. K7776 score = 7790.61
